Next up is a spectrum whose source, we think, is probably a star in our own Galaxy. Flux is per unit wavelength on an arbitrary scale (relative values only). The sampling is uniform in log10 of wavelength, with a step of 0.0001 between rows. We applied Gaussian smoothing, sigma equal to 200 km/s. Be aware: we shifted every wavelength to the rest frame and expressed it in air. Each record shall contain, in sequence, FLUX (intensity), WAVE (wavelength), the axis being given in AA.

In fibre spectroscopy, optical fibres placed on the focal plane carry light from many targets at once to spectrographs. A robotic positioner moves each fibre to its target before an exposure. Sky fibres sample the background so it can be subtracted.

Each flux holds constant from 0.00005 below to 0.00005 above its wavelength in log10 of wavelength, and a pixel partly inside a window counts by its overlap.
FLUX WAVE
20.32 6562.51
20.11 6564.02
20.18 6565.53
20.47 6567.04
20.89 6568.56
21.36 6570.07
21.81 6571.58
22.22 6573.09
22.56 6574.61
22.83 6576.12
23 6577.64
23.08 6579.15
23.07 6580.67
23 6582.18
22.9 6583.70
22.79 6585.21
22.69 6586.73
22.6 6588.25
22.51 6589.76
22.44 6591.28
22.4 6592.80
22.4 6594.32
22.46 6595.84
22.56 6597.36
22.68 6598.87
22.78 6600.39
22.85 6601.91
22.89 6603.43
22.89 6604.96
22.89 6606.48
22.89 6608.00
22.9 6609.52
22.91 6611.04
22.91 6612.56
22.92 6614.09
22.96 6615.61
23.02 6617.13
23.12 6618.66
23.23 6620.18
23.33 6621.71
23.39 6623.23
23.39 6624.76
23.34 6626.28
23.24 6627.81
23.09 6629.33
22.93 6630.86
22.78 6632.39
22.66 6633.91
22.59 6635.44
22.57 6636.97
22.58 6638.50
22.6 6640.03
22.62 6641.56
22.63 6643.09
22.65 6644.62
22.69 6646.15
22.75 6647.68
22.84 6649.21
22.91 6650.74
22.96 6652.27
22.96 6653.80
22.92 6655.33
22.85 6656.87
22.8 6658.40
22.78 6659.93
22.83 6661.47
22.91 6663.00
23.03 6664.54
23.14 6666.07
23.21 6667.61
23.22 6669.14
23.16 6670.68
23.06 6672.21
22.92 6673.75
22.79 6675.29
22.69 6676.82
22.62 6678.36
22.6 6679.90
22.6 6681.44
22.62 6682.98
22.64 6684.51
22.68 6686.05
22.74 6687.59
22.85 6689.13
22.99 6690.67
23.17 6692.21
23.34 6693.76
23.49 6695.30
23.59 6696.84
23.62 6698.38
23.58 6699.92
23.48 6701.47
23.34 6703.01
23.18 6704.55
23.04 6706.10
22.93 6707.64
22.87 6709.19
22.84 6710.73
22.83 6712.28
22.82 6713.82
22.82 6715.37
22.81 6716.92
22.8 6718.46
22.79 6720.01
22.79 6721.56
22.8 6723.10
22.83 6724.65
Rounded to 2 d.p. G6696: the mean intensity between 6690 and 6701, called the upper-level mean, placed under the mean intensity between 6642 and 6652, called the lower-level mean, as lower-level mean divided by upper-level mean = 0.97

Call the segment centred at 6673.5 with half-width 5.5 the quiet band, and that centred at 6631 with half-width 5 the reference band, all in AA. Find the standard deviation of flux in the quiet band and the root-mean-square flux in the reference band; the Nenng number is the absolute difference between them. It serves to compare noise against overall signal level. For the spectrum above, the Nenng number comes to 22.7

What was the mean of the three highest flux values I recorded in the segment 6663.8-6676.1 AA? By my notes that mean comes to 23.2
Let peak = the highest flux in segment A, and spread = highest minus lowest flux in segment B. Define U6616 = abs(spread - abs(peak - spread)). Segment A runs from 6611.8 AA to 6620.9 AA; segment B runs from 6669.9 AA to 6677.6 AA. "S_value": 22.29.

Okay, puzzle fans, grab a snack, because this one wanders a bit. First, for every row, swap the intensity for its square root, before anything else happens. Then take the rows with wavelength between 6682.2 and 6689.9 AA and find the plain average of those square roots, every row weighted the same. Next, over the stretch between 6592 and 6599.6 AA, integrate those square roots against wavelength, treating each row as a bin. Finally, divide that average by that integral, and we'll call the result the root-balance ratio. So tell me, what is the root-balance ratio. 0.132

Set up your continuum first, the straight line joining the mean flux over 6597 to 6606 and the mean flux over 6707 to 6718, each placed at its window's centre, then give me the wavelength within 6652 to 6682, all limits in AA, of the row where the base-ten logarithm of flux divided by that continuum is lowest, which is 6681.44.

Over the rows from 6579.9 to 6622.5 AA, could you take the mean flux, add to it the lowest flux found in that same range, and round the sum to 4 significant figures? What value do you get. 45.22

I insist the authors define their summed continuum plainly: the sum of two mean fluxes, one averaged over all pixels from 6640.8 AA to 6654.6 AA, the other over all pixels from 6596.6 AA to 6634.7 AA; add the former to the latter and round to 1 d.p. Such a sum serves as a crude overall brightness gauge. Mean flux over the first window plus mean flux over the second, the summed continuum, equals 45.8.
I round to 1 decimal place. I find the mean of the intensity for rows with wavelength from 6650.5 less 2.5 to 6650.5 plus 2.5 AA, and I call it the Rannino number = 22.9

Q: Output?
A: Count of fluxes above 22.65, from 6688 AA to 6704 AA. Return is 10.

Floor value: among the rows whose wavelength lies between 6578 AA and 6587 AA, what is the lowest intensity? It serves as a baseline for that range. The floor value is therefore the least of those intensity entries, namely 22.69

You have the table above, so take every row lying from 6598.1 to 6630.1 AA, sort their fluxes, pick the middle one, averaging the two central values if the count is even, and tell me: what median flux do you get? 22.9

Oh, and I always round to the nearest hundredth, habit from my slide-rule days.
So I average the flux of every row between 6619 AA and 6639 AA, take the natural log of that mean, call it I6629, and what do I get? 3.14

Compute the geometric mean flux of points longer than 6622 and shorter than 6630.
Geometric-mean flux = 23.3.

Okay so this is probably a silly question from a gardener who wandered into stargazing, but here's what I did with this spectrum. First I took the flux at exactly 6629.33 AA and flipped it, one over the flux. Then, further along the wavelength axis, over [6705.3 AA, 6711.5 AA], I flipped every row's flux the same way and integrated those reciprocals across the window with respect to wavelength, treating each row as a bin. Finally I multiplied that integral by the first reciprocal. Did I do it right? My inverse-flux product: 0.0117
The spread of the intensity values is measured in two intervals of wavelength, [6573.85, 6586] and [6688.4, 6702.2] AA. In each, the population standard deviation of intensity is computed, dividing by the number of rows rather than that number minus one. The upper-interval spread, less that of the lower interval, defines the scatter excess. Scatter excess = 0.10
